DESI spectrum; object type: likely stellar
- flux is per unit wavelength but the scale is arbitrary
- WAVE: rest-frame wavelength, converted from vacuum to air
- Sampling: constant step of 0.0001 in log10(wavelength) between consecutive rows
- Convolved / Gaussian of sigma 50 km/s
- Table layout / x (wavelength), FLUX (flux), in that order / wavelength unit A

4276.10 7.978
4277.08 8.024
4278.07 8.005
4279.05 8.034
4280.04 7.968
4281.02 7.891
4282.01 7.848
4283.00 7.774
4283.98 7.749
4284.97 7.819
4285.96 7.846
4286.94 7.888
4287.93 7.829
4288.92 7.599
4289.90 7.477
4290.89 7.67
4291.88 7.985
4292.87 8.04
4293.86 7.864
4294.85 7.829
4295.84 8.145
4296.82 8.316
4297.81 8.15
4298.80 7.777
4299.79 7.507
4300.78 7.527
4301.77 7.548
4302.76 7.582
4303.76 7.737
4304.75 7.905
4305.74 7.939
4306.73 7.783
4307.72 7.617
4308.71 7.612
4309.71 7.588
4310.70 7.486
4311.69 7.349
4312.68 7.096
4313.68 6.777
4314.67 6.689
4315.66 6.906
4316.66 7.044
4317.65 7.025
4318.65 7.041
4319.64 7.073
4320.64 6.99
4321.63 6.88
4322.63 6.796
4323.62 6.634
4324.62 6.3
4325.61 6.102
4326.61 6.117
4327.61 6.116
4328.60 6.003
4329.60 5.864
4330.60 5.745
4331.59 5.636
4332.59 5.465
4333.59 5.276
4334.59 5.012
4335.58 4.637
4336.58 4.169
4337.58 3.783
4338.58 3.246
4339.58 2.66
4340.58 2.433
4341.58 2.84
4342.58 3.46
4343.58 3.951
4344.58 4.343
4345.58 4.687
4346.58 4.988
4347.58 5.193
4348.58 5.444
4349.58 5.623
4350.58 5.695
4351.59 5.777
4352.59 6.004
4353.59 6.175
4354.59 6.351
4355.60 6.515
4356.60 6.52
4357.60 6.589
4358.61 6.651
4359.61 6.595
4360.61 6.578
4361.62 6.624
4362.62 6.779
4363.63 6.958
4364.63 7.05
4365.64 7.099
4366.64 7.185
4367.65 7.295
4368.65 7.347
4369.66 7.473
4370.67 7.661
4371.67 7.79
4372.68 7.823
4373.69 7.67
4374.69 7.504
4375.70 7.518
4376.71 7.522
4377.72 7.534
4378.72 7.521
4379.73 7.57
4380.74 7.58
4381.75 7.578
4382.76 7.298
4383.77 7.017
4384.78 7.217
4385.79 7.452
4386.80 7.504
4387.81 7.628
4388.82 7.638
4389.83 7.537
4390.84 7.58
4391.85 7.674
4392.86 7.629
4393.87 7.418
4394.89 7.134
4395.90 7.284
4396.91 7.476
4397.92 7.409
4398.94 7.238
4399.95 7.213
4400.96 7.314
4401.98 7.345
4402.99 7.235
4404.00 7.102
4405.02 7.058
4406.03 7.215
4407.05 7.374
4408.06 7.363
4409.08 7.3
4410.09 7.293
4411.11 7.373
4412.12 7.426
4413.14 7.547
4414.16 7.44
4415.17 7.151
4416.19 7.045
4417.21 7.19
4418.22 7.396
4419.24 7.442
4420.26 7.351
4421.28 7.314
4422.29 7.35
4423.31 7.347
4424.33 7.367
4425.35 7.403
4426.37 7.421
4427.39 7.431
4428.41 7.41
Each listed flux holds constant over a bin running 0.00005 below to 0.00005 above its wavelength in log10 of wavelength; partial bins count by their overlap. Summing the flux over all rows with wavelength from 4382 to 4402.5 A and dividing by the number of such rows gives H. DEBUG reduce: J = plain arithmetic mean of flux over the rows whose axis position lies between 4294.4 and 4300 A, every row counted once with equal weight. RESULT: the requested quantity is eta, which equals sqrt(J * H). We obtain 7.7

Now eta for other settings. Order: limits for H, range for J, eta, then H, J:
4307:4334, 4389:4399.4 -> 7.0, 6.6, 7.44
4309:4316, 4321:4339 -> 6.3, 7.1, 5.54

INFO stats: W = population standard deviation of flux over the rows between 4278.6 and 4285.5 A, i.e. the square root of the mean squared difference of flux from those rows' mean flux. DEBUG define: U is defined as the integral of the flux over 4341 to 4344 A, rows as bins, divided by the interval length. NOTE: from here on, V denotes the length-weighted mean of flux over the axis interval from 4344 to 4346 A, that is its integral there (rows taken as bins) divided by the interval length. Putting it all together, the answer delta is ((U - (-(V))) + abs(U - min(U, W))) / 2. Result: 5.6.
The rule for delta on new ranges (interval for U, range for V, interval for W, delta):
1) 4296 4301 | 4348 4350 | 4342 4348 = 10.4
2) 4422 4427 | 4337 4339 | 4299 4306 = 9.1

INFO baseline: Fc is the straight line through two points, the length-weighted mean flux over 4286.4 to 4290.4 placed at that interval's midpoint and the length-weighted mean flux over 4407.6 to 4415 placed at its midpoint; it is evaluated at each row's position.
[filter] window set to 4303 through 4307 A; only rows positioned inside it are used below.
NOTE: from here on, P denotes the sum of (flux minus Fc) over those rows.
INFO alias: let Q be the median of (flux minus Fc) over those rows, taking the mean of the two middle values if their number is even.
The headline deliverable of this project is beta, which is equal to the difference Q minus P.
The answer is -0.5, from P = 1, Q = 0.2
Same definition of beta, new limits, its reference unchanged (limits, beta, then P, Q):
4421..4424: 0.0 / 0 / 0.0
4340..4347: 22.6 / -26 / -3.6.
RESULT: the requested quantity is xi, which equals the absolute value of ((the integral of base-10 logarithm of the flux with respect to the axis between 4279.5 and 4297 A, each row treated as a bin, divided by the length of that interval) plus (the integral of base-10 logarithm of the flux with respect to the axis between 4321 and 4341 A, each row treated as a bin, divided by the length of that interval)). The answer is 1.60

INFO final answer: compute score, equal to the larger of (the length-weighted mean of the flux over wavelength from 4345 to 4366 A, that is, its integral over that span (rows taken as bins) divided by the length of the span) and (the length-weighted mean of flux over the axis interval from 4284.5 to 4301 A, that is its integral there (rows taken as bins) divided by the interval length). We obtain 7.85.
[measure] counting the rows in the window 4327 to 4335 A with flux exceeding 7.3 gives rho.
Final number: 0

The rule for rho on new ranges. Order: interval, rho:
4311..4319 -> 1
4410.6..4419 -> 5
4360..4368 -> 0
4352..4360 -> 0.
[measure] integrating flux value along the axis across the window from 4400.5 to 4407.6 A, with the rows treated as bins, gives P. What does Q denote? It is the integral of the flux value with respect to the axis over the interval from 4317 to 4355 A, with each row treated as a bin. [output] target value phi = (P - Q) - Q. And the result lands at -356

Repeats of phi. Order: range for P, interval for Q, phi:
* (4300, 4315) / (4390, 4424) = -387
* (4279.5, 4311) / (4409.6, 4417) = 137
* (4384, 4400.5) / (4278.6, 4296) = -150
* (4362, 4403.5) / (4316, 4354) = -101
